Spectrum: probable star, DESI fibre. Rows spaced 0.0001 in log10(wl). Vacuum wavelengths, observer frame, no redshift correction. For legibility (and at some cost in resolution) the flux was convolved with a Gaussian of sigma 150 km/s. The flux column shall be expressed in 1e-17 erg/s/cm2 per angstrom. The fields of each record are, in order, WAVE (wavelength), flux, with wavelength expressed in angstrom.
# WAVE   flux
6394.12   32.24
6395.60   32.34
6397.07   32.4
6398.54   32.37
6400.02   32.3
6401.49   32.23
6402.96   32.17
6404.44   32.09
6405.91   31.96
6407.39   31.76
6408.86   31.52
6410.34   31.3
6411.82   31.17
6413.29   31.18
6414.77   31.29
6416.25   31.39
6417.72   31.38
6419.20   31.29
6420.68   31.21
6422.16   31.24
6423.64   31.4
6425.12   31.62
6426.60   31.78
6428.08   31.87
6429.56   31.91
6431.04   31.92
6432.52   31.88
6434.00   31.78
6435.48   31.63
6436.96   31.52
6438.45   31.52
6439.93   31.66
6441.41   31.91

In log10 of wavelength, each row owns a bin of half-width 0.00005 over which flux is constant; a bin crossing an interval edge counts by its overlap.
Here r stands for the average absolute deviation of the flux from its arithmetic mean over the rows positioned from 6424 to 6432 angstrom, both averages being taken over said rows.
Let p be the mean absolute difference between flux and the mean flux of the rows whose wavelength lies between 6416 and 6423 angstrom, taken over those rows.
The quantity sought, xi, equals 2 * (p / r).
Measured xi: 1.4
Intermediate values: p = 0.07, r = 0.10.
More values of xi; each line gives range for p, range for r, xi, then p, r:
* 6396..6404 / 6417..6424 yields 2.2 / 0.08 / 0.07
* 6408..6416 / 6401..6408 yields 1.3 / 0.09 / 0.15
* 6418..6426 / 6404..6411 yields 1.0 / 0.13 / 0.25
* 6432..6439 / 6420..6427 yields 1.3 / 0.13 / 0.20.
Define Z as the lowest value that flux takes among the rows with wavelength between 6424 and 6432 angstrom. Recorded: 31.62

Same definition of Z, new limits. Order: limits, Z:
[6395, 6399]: 32.34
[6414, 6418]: 31.29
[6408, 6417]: 31.17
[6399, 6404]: 32.17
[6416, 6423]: 31.21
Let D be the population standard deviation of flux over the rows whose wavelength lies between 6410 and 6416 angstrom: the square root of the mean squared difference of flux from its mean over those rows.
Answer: 0.06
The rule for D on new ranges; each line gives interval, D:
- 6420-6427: 0.22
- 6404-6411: 0.29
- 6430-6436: 0.11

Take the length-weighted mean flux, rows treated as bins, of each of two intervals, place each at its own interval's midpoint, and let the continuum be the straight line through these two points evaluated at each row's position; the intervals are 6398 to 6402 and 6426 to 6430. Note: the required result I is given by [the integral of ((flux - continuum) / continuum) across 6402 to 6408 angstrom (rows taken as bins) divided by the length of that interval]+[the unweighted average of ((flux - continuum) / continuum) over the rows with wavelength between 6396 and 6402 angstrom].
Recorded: -0.0049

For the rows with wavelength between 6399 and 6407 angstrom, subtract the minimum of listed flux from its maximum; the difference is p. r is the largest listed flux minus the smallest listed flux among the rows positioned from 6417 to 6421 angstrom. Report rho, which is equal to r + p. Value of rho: 0.51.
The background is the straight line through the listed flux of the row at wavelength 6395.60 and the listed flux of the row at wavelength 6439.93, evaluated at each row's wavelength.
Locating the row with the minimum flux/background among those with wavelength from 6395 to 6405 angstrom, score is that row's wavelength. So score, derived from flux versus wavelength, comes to 6404.44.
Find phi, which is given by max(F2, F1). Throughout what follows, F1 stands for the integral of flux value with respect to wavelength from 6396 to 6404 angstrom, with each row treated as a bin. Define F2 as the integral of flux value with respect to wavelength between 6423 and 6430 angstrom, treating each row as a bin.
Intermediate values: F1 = 258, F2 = 222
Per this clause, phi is 258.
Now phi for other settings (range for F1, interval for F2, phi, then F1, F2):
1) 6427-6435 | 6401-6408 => 255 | 255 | 224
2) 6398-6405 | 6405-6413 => 252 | 225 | 252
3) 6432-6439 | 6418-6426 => 251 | 222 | 251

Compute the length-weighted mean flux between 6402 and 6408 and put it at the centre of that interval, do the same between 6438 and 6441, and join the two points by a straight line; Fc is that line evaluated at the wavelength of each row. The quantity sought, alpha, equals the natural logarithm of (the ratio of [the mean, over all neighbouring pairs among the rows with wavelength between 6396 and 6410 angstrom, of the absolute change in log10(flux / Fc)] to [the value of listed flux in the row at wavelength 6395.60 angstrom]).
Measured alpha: -10.1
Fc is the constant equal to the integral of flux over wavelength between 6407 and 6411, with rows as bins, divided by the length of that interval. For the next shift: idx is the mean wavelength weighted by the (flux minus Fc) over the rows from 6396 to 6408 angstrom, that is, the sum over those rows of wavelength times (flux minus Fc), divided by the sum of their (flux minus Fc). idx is 6401.2 angstrom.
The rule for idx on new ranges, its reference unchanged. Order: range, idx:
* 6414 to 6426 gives 6418.9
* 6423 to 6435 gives 6430.5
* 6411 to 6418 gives 6414.0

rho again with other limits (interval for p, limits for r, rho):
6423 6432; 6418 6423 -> 0.60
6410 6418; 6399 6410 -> 1.00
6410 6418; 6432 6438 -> 0.58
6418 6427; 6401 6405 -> 0.71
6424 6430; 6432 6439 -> 0.65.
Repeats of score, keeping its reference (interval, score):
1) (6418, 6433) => 6420.68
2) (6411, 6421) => 6411.82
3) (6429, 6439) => 6436.96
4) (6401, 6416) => 6411.82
